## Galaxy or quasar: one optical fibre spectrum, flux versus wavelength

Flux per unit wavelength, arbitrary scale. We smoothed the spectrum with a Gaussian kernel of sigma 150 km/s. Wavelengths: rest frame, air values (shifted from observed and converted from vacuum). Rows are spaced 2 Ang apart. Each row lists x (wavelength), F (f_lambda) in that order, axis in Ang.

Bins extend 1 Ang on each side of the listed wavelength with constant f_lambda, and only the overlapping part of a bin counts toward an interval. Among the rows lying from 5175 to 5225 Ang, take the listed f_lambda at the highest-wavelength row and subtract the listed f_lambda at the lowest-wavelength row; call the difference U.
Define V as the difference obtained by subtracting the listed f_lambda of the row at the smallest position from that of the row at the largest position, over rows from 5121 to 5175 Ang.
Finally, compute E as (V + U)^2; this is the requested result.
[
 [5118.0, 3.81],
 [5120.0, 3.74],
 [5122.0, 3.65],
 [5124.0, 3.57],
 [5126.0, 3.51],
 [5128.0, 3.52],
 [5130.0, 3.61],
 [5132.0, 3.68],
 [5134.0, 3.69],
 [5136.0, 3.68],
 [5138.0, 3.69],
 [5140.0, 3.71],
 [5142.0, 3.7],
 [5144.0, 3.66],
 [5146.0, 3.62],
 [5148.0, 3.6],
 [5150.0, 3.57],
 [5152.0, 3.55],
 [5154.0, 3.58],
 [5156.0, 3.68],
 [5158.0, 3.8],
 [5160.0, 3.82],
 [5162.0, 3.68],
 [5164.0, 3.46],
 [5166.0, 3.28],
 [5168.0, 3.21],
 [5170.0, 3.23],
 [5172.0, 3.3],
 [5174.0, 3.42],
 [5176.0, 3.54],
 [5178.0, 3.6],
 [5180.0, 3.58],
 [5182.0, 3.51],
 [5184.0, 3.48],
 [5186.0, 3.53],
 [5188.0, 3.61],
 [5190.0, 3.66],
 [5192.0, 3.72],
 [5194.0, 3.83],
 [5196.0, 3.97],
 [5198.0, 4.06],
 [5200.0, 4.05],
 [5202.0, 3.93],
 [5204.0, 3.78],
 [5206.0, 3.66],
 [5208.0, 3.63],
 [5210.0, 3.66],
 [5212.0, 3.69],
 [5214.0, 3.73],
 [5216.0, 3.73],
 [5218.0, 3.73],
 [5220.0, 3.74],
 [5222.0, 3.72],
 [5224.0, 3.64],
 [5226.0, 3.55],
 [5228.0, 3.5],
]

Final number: 0.017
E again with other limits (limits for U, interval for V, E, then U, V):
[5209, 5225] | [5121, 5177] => 0.017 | -0.02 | -0.11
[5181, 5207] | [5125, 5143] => 0.116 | 0.15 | 0.19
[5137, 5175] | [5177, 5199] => 0.036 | -0.27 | 0.46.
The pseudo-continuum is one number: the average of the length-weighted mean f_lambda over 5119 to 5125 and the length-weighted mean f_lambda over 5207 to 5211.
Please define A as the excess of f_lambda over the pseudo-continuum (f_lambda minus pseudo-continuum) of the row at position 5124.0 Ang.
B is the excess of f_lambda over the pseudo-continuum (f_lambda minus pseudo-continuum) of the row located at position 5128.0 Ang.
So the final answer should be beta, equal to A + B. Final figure -0.21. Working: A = -0.08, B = -0.129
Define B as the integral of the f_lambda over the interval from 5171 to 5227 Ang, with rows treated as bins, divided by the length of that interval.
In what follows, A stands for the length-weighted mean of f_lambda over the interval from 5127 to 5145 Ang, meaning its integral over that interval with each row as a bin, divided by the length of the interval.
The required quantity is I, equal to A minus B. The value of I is -0.02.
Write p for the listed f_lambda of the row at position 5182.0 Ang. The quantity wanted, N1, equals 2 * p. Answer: 7.02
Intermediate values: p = 3.51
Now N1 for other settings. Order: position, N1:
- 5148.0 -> 7.20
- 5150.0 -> 7.14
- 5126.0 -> 7.02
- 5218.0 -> 7.46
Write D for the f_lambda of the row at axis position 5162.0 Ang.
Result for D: 3.68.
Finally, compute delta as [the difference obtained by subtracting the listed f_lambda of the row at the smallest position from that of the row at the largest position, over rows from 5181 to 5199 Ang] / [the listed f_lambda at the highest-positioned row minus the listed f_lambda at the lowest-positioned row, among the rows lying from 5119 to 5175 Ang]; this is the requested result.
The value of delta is -1.7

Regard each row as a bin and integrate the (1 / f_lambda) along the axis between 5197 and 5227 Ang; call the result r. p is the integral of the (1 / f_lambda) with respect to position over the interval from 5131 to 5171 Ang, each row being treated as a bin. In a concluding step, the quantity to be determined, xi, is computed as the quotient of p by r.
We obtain 1.4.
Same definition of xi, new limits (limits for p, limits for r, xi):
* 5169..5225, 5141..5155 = 3.9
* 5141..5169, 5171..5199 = 1.0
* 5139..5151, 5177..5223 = 0.3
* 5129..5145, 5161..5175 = 1.0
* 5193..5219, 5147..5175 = 0.9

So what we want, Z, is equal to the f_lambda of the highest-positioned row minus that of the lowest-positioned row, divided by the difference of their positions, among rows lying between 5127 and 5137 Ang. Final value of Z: 0.020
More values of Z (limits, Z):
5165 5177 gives 0.026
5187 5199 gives 0.045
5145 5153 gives -0.012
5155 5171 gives -0.032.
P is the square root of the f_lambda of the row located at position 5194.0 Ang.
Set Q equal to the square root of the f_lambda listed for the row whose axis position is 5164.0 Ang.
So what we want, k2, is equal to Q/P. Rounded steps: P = 1.96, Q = 1.86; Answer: 0.95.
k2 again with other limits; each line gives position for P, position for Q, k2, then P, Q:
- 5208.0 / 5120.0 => 1.02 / 1.91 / 1.93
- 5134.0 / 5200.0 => 1.05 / 1.92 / 2.01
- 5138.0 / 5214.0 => 1.01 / 1.92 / 1.93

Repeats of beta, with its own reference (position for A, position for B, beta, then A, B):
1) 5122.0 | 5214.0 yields 0.08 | 0.00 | 0.081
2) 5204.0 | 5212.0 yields 0.17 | 0.13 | 0.041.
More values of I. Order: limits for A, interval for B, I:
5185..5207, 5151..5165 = 0.15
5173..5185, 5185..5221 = -0.24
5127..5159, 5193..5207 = -0.25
